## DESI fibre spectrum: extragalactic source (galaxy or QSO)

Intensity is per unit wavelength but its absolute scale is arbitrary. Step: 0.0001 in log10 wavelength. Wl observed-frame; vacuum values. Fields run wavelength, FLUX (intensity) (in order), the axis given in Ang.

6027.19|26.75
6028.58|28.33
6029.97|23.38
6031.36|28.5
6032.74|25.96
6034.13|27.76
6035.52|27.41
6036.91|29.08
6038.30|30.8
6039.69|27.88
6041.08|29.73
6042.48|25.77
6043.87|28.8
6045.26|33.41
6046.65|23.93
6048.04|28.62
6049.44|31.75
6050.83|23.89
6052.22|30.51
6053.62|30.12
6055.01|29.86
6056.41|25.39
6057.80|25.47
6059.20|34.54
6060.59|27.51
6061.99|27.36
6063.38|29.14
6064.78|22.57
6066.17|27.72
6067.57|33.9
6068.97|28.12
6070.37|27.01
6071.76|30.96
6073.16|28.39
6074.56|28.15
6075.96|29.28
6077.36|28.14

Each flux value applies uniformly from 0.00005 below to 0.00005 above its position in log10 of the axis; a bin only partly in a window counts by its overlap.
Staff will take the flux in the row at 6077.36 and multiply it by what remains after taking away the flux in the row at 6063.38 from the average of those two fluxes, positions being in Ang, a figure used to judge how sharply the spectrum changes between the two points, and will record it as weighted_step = -14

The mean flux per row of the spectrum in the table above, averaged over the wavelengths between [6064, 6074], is 28.4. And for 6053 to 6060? 29.1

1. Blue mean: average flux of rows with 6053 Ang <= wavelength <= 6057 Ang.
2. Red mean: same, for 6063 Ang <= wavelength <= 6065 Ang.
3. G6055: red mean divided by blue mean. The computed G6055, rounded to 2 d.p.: 0.91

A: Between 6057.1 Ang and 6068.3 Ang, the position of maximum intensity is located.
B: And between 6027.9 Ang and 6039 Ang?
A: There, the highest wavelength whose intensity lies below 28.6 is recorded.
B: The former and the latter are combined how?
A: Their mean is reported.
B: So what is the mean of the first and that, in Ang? 6047.4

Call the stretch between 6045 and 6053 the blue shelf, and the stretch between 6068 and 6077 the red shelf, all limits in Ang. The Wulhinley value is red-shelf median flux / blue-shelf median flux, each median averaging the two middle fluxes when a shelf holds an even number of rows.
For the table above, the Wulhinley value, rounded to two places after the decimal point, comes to 0.96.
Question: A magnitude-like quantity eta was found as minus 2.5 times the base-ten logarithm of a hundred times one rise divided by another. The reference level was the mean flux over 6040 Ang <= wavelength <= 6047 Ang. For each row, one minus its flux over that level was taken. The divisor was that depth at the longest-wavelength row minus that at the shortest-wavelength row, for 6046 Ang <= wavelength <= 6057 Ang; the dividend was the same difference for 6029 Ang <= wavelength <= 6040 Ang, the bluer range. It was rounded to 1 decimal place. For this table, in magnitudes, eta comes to -6.2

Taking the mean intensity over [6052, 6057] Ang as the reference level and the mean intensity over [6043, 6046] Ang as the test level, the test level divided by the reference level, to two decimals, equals 1.07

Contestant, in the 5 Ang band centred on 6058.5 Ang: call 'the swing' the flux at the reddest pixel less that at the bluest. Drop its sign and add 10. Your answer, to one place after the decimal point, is 12.1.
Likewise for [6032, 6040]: 11.9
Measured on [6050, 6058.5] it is 11.6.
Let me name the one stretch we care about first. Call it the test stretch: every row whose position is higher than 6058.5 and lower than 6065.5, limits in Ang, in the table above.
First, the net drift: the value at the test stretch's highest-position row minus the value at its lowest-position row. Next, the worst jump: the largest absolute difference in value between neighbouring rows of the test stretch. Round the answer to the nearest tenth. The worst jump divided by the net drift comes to -0.6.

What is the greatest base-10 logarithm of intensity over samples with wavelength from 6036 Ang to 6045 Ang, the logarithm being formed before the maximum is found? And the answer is 1.49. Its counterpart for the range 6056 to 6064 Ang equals 1.54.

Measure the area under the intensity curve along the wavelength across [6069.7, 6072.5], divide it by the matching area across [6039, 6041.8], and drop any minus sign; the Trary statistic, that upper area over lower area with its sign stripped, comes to 1.01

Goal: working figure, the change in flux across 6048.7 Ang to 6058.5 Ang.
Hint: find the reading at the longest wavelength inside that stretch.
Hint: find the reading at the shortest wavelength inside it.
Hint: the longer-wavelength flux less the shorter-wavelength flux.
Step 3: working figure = -6.3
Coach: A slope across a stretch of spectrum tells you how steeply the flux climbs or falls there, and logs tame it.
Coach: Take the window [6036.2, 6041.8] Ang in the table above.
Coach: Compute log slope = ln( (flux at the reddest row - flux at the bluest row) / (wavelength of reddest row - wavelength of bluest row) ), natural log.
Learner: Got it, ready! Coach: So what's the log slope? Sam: -1.9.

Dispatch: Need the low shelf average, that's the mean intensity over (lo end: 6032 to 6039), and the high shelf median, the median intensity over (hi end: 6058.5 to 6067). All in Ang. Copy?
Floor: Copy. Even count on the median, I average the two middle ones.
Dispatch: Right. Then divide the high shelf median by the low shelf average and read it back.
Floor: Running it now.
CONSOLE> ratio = 0.98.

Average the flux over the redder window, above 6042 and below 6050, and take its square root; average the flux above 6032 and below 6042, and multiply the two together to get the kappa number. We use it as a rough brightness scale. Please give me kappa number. 152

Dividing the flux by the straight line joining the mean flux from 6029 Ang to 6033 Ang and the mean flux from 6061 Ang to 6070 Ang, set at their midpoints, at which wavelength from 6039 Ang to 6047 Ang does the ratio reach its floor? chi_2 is 6046.65 Ang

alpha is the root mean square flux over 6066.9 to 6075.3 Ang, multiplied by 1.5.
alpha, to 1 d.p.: 44.3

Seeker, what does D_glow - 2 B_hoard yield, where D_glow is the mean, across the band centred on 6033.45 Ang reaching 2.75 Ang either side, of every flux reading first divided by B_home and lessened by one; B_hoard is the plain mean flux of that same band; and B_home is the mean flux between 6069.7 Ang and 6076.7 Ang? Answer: -54.9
